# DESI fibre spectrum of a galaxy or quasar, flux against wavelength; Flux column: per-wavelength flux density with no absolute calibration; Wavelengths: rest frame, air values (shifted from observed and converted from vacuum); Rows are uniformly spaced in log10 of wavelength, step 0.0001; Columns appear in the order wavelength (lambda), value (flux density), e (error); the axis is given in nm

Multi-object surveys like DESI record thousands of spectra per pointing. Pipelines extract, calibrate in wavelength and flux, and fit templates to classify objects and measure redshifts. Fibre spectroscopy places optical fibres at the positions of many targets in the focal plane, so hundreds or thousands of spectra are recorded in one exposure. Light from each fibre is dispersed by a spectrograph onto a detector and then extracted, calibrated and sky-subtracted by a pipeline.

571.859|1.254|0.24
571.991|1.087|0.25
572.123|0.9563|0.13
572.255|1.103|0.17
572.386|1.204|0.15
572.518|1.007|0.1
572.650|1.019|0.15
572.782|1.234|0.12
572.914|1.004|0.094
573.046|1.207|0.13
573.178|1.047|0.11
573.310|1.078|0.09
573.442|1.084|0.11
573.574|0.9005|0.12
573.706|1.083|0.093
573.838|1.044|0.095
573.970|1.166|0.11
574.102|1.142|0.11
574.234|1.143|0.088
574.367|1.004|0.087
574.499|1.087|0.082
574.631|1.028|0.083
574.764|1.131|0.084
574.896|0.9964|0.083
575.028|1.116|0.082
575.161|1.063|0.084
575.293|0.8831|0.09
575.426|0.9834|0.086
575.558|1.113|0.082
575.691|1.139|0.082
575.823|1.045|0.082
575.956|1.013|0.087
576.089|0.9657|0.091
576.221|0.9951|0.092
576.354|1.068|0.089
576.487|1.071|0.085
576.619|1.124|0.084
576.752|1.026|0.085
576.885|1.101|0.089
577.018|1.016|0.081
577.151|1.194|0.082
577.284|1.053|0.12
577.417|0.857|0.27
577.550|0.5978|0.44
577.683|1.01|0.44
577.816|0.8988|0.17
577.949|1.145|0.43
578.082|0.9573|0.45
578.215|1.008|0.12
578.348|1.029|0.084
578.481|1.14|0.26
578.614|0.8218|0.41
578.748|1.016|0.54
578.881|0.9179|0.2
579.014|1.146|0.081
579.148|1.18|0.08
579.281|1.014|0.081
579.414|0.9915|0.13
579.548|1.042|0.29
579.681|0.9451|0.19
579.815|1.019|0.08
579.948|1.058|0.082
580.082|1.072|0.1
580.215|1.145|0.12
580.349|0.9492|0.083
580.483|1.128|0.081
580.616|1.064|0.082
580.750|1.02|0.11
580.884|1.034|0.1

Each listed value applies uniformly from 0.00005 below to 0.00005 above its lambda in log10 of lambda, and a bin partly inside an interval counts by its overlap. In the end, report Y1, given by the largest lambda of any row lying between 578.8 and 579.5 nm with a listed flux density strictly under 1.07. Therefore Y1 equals 579.414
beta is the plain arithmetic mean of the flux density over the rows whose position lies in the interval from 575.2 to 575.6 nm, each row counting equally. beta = 0.99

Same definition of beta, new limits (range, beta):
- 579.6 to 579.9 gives 0.98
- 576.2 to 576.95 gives 1.06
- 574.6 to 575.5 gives 1.03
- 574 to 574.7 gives 1.08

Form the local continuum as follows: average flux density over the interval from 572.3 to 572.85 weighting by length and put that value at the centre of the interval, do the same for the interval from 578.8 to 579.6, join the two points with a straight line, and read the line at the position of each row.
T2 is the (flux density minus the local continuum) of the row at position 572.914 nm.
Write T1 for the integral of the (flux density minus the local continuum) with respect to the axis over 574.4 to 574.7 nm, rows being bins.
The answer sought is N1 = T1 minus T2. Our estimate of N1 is 0.10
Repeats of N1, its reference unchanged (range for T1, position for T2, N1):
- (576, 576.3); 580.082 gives -0.06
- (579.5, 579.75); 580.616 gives -0.04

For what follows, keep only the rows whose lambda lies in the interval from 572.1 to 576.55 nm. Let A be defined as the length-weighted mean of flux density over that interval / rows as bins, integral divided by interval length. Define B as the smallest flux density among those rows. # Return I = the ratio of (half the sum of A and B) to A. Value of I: 0.92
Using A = 1.06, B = 0.8831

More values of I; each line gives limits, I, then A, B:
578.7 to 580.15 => 0.94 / 1.04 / 0.9179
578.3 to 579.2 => 0.90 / 1.03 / 0.8218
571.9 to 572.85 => 0.94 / 1.09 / 0.9563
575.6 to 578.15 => 0.79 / 1.02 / 0.5978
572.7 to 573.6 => 0.91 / 1.09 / 0.9005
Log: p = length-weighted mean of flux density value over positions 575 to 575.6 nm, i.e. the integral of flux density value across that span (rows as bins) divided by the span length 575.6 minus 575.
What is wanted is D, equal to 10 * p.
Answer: 10.2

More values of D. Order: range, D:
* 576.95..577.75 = 9.5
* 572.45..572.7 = 10.1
